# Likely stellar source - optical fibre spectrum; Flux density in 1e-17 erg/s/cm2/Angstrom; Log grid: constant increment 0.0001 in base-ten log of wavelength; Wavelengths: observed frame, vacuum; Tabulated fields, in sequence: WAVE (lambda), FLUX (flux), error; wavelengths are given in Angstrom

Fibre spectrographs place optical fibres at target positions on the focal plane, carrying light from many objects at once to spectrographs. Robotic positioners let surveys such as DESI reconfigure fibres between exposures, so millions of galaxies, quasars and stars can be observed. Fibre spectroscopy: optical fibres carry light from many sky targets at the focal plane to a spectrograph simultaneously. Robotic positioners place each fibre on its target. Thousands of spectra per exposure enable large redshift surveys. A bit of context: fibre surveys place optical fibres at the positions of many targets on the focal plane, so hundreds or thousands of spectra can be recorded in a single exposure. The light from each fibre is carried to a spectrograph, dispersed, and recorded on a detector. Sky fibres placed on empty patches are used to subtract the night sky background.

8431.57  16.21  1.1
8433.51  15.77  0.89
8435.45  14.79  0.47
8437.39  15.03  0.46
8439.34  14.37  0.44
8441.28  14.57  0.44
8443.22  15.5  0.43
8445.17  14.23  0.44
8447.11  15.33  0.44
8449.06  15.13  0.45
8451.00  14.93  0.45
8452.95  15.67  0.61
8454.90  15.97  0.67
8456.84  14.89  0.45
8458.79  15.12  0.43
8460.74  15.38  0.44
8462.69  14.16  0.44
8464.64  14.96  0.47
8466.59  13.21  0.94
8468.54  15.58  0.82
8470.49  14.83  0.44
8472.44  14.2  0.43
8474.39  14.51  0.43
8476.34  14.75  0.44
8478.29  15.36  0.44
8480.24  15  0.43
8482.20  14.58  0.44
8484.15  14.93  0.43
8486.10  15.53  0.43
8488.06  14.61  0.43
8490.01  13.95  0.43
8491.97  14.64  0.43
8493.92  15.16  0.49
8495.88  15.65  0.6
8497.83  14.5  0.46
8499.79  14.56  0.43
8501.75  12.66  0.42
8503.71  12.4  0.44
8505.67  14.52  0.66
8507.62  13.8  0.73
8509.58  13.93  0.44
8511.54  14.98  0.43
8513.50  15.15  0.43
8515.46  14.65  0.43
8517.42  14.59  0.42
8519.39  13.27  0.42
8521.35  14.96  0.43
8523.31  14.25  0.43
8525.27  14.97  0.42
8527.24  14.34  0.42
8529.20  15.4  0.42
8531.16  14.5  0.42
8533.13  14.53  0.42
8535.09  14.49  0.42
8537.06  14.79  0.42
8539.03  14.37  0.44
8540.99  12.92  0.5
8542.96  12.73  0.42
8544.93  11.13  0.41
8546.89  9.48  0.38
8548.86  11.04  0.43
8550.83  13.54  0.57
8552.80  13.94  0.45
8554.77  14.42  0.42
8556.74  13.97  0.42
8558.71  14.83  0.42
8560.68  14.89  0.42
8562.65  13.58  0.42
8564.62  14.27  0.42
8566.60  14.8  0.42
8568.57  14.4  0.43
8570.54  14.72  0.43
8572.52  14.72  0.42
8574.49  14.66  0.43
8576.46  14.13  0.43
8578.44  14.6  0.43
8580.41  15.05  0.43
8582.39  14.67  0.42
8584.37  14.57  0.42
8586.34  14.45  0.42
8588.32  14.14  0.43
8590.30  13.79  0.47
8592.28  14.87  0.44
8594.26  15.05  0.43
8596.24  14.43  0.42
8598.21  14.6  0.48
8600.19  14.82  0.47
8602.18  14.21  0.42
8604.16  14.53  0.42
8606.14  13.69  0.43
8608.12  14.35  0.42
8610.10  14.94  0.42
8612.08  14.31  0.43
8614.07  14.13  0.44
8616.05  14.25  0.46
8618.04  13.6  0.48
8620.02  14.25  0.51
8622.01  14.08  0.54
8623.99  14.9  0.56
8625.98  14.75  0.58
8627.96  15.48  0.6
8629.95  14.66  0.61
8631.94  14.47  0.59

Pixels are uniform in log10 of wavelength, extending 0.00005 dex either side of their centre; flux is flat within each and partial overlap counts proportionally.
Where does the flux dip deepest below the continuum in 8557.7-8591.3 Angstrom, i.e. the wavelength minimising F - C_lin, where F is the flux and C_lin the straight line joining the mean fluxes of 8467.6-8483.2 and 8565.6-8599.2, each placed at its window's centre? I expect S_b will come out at 8562.65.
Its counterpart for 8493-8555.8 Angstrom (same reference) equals 8546.89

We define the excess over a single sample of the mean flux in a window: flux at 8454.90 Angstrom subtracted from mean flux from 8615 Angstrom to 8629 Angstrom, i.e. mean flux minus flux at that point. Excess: -1.5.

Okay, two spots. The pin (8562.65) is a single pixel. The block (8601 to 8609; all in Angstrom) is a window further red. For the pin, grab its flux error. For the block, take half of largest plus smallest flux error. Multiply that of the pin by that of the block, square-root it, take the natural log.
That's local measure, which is -0.86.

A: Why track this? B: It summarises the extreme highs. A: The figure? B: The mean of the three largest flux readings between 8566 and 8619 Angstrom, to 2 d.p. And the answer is 15.01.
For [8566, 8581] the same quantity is 14.86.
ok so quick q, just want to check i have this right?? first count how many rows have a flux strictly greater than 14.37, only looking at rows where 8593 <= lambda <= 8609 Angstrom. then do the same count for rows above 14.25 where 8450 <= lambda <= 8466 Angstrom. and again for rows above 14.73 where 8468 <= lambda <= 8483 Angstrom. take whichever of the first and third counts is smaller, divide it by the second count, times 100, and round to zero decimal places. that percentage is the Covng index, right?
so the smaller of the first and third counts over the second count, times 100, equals 71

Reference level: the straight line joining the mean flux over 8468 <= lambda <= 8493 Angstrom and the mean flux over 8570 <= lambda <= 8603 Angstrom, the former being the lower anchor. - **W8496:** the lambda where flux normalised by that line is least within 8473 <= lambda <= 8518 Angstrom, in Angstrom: 8503.71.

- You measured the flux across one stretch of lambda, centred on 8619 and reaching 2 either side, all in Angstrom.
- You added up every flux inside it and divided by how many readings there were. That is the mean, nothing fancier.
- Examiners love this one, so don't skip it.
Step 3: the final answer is 13.9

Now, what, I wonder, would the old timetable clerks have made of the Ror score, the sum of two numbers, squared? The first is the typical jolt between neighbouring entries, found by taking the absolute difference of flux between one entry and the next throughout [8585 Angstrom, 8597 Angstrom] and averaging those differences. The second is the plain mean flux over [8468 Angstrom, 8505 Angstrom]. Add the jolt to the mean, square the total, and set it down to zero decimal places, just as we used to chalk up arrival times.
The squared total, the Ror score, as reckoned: 228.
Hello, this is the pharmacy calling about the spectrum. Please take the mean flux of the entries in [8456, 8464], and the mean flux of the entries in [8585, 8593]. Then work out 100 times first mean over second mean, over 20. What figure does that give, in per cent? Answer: 5.20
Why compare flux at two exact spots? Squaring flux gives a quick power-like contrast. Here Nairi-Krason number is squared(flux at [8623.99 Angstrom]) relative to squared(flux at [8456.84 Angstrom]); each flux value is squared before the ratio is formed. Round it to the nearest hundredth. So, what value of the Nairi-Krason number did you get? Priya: 1.00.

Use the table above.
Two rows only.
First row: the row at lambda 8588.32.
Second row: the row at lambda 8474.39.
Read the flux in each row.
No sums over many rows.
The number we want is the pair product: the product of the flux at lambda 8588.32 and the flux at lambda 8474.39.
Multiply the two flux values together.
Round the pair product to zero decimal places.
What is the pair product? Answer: 205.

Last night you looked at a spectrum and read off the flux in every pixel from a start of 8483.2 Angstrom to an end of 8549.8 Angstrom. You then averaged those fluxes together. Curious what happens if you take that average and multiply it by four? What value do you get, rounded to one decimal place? 56.2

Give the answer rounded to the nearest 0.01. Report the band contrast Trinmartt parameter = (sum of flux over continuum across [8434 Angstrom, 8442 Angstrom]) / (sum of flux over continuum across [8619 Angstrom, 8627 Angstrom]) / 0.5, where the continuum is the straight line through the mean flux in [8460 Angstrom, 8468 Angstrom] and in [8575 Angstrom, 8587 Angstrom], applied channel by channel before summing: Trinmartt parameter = 2.06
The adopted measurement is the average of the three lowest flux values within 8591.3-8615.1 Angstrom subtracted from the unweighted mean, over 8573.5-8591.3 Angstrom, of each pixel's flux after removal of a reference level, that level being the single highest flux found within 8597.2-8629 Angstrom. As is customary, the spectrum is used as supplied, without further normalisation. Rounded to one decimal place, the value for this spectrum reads -15.0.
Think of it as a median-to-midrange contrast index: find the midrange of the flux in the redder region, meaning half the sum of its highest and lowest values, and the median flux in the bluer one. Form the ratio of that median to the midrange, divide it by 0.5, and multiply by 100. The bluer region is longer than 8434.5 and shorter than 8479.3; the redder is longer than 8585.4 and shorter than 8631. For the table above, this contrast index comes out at 205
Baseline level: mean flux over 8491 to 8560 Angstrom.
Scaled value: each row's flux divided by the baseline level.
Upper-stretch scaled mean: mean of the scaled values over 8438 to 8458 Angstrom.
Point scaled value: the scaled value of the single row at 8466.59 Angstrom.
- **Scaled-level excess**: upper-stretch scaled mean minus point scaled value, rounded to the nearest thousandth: 0.132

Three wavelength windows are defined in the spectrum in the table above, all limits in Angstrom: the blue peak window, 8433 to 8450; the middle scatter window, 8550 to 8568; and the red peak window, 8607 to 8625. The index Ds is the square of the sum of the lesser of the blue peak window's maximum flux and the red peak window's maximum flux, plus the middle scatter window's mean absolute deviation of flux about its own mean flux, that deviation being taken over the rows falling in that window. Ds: 236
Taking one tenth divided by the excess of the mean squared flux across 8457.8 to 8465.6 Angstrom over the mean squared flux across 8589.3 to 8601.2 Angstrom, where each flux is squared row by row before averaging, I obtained 0.011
